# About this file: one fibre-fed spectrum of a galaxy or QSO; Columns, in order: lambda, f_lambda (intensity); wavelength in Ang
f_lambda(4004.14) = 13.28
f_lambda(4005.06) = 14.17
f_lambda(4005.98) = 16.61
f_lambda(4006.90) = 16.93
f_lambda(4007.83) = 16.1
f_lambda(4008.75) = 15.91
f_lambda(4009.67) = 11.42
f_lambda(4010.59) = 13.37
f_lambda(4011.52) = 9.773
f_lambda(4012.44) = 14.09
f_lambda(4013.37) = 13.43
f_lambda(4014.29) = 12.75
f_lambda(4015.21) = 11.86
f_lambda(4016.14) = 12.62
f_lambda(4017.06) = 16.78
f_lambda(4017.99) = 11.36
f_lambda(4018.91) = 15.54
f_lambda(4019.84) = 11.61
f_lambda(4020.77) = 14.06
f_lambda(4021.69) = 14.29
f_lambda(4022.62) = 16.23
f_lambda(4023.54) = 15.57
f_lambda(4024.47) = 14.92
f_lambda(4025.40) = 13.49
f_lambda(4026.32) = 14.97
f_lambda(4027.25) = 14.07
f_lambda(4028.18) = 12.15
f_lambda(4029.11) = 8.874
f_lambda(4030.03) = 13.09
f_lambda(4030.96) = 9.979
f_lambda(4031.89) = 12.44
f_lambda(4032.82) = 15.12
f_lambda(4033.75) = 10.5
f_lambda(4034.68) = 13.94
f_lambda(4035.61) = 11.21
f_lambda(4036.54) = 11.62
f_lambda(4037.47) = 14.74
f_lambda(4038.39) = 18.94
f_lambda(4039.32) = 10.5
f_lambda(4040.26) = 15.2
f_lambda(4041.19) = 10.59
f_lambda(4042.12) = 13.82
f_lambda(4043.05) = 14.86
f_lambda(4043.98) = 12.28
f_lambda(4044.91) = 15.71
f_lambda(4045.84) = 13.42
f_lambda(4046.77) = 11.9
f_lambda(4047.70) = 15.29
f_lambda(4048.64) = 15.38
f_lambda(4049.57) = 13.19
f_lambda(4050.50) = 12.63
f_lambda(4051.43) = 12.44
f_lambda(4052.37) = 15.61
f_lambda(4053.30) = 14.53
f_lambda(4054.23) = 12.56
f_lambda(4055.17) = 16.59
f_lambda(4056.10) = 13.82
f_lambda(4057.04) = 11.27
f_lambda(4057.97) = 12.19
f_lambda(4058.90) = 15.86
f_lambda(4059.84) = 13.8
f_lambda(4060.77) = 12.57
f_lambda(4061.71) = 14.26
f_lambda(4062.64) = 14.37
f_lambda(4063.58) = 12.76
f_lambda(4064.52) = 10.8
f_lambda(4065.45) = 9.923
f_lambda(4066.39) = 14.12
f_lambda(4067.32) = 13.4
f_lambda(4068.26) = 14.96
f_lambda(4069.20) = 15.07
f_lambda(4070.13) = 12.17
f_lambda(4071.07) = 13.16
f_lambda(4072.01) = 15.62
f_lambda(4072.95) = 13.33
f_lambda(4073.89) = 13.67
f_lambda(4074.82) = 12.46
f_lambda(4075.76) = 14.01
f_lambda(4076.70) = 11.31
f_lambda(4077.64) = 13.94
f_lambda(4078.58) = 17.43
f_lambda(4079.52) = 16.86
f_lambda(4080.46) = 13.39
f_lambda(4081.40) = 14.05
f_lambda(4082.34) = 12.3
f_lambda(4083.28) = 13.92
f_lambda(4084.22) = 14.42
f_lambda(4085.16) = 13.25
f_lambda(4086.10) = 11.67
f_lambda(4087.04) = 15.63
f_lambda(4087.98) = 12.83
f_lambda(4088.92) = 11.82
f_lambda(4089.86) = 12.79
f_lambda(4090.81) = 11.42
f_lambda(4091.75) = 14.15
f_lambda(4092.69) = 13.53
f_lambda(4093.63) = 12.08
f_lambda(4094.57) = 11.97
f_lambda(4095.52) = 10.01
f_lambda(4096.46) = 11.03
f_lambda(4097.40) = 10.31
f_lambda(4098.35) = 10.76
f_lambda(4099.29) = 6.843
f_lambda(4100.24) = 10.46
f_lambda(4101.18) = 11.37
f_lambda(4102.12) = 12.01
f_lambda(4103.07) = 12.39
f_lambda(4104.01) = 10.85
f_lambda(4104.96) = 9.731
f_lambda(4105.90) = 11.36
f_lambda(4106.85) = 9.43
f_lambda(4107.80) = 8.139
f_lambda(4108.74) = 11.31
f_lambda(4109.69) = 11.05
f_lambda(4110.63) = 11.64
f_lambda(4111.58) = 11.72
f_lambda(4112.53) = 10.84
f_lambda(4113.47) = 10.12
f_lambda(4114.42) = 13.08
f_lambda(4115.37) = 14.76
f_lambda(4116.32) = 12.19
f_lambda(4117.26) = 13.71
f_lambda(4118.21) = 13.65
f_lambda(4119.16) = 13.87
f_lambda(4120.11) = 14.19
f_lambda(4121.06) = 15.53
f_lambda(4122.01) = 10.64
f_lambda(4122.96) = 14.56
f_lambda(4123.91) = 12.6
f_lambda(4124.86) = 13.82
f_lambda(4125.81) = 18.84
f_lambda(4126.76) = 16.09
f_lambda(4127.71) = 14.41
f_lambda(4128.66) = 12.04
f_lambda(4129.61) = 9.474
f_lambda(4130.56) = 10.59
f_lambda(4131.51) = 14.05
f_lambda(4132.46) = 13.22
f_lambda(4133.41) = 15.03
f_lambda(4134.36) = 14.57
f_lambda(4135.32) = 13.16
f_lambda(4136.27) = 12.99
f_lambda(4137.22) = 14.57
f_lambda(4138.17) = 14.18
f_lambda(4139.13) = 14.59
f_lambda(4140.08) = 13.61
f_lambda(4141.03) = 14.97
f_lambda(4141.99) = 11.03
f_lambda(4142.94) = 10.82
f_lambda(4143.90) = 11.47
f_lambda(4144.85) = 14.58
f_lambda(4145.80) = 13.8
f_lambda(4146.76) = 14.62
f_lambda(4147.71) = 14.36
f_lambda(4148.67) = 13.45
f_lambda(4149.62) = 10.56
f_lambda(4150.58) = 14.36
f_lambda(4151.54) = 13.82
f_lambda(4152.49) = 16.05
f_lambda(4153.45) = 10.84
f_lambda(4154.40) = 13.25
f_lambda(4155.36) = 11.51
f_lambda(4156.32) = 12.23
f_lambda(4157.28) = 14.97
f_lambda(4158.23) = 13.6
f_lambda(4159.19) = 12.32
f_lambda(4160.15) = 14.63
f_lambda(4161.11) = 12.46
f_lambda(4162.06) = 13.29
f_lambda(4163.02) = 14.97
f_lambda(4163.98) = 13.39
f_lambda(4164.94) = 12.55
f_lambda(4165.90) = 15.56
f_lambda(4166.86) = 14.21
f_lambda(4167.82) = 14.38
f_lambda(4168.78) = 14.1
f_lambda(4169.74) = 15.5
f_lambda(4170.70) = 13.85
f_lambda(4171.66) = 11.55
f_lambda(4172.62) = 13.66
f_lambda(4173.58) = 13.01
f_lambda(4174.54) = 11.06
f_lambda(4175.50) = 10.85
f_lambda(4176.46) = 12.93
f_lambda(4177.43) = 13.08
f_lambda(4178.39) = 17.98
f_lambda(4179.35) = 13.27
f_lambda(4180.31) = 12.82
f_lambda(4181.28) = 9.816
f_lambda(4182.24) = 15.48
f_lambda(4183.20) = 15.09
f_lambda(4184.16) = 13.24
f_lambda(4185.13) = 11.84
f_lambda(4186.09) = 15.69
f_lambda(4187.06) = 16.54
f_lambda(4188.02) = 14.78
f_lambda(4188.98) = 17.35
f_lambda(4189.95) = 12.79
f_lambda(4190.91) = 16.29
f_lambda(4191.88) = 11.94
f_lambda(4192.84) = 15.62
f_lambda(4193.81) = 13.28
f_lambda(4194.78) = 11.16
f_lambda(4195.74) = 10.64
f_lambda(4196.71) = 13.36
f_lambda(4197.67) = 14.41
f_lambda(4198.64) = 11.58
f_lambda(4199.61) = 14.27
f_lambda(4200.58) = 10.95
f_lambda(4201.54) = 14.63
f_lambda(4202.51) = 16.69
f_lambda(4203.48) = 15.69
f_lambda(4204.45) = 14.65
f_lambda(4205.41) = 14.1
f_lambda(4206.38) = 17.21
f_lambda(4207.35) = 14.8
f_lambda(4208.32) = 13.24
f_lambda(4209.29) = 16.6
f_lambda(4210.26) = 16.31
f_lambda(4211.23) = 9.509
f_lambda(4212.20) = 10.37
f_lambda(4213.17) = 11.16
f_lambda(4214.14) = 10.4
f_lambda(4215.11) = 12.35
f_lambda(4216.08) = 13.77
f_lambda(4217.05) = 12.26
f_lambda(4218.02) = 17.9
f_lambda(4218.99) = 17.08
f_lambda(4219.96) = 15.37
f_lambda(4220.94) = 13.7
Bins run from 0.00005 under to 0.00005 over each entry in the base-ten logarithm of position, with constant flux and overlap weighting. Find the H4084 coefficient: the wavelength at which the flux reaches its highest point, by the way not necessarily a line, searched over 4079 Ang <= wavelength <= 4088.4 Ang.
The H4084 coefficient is 4079.52 Ang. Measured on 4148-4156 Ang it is 4152.49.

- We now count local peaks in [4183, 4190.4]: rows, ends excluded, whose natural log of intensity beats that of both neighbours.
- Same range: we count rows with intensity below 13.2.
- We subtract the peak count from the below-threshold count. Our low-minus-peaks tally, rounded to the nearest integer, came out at 0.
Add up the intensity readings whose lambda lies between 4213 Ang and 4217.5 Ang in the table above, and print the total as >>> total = 60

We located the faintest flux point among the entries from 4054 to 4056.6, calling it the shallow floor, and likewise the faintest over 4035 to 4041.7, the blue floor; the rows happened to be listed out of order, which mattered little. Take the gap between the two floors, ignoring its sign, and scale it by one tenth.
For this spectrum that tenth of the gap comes 0.21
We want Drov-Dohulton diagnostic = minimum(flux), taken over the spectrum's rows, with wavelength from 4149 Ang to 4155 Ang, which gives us 10.56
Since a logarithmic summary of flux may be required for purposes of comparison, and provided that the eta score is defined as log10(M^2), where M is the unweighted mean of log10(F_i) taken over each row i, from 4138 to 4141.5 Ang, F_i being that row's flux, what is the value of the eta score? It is 0.126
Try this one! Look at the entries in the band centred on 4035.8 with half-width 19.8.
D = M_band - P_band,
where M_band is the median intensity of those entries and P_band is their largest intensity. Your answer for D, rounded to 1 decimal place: -5.1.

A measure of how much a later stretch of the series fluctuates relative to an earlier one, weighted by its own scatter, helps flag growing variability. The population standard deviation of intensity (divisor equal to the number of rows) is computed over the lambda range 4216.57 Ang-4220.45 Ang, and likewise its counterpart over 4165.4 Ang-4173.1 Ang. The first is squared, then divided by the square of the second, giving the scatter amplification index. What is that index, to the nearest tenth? 3.4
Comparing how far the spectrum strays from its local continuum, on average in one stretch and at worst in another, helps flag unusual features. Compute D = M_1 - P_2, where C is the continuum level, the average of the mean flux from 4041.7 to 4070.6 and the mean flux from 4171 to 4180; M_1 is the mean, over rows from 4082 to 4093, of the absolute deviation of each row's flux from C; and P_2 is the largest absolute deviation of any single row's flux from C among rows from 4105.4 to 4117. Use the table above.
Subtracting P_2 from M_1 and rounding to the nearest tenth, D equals -4.2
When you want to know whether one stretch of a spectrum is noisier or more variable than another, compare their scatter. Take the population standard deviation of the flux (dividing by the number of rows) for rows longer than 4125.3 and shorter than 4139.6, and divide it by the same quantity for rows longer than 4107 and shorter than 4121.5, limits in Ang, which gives 1.1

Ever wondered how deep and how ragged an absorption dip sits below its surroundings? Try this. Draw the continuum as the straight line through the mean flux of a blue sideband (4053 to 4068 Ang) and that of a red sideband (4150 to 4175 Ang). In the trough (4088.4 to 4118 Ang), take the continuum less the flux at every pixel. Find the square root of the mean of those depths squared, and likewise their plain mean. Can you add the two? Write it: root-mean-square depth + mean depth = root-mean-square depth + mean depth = 4.6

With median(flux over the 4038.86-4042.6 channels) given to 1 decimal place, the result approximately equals 12.2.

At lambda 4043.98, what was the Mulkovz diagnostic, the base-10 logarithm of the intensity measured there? 1.09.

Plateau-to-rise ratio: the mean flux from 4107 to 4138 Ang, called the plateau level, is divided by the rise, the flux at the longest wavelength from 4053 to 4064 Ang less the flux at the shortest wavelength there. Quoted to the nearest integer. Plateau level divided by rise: -7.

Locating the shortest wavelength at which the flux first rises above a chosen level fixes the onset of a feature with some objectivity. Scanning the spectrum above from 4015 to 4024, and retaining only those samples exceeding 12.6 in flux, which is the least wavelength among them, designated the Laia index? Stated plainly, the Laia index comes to 4016.14 Ang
